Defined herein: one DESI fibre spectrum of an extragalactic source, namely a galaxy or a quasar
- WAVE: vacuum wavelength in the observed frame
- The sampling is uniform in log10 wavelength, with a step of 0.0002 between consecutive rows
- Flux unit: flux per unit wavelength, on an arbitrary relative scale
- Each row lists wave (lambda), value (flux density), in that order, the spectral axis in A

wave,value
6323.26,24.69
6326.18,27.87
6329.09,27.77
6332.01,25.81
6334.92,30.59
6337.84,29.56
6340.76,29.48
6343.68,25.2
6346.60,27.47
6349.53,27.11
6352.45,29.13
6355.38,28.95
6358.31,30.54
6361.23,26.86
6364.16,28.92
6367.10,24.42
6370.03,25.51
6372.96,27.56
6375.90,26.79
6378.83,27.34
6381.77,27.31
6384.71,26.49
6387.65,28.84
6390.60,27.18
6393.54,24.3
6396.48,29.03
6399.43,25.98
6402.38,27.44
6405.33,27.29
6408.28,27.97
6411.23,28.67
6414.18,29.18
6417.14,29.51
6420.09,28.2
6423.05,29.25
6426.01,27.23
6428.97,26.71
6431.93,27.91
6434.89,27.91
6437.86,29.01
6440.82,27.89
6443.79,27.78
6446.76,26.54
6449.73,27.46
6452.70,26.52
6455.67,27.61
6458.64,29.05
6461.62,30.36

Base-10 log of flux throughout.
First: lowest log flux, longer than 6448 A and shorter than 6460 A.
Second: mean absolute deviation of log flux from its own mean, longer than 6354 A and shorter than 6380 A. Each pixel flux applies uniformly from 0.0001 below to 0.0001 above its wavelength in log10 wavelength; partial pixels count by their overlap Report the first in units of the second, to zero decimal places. 65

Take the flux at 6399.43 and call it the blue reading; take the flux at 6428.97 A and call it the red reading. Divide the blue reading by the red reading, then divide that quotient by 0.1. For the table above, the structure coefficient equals 9.7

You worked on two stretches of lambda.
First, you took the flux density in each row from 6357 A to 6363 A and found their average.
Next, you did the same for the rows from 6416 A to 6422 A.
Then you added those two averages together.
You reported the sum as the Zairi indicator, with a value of 57.6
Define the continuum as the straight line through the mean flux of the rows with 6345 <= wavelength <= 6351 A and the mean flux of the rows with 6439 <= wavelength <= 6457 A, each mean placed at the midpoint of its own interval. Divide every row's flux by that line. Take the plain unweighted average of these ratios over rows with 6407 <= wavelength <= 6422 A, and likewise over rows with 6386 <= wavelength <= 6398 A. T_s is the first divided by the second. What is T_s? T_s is 1.05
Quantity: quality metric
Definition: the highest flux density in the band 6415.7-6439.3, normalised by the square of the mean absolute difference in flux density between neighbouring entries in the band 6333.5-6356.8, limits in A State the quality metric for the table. 13.8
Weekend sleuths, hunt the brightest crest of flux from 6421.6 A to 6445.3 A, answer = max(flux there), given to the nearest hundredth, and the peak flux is 29.25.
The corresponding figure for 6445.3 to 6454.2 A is 27.46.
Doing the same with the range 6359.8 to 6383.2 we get 28.92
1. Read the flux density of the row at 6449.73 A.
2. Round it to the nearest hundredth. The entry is 27.46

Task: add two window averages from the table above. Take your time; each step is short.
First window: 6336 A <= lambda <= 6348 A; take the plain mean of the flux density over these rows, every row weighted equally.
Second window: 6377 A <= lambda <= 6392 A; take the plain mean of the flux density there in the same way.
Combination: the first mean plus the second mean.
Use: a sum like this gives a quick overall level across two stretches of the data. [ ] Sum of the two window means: 55.4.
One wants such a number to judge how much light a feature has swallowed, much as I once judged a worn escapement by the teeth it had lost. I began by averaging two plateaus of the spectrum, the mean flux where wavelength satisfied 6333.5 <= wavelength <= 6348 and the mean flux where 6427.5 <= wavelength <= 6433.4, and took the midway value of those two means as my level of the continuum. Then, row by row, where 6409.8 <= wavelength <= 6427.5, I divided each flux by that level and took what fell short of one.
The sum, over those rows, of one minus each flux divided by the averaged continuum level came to -0.17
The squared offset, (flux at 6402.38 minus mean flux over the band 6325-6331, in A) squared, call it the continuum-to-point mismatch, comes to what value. 0.1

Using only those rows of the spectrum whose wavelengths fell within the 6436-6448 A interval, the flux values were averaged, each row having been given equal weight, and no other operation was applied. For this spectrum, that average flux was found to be 27.8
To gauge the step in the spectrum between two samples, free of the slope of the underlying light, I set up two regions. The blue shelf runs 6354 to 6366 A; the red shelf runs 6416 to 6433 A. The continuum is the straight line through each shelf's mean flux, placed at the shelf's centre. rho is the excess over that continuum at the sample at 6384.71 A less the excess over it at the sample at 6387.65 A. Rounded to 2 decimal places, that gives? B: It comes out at -2.38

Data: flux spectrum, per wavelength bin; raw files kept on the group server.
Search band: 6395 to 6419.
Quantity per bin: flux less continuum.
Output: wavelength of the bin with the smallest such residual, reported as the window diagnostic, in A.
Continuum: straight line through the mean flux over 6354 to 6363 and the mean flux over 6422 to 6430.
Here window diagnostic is 6399.43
